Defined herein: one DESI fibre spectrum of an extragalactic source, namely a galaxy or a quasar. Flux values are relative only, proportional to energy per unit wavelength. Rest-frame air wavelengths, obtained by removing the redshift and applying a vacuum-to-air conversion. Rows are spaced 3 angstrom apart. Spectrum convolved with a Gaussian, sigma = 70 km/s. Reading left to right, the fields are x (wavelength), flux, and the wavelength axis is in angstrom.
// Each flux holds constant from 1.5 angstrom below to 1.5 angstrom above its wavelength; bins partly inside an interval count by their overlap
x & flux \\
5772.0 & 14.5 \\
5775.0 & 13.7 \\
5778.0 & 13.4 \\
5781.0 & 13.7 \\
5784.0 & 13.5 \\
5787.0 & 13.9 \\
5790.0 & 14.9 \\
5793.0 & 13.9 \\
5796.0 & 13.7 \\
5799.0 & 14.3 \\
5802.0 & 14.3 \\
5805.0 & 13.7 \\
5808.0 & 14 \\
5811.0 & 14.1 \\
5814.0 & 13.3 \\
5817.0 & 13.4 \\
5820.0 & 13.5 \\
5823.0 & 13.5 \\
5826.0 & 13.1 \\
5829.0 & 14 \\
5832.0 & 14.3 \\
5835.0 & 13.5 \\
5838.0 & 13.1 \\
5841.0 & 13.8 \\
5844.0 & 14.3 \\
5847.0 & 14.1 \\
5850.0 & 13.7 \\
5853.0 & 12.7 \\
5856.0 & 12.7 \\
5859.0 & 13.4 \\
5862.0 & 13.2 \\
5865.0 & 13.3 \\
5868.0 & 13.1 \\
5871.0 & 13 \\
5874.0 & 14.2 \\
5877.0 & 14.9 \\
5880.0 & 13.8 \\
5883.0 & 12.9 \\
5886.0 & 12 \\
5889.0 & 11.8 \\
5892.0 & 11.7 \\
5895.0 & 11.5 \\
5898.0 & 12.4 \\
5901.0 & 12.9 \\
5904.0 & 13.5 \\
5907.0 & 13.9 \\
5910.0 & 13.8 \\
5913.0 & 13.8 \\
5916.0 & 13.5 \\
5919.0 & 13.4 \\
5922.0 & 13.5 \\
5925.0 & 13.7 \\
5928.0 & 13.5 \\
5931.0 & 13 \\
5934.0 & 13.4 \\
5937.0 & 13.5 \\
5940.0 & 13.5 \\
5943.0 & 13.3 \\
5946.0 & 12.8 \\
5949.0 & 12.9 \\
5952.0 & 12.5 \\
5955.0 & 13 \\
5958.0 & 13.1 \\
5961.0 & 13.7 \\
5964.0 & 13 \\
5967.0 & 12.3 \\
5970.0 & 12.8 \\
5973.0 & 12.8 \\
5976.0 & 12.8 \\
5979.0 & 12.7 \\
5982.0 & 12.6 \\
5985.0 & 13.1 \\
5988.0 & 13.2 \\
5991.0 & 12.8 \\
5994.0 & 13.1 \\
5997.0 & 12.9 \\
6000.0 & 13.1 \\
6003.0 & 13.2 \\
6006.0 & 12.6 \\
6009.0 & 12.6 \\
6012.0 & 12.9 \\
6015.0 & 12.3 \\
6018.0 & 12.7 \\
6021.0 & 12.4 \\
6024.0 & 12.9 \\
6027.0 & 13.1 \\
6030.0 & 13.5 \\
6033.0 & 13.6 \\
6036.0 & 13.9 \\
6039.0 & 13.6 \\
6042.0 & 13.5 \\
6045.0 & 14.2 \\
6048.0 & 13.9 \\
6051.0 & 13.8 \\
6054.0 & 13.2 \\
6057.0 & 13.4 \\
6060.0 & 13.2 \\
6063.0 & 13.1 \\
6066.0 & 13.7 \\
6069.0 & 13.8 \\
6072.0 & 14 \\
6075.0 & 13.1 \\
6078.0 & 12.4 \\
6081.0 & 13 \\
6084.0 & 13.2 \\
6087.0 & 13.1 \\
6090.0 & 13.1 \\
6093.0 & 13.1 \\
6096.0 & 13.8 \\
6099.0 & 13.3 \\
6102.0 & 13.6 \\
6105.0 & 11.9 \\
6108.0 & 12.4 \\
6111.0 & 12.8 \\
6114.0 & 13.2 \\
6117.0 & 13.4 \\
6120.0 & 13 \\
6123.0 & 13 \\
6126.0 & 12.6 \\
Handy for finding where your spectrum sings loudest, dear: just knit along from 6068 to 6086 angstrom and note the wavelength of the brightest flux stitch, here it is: 6072.0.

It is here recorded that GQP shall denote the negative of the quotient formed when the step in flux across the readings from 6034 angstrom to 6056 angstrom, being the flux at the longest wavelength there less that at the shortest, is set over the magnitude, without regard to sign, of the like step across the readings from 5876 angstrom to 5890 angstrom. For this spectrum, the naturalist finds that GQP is 0.2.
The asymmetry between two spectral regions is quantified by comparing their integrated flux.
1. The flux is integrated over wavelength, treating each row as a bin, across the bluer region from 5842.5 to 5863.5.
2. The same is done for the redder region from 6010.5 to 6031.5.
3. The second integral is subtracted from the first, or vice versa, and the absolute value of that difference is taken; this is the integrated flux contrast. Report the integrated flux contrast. 13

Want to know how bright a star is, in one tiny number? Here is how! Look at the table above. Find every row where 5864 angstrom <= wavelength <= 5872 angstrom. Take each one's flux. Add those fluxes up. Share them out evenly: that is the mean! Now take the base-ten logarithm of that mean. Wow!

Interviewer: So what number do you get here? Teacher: 1.118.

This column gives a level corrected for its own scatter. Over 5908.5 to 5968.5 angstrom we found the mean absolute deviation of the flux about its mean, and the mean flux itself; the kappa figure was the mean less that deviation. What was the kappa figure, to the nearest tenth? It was 12.9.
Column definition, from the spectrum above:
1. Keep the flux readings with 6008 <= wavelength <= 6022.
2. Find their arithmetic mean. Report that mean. 12.6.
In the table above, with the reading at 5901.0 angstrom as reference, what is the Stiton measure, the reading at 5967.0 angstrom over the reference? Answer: 0.95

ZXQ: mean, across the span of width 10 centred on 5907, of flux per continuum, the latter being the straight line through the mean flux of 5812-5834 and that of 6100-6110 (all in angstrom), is 1.03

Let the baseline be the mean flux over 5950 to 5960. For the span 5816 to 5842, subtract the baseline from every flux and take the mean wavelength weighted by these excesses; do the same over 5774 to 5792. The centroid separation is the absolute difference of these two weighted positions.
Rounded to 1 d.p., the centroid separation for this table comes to 45.4 angstrom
